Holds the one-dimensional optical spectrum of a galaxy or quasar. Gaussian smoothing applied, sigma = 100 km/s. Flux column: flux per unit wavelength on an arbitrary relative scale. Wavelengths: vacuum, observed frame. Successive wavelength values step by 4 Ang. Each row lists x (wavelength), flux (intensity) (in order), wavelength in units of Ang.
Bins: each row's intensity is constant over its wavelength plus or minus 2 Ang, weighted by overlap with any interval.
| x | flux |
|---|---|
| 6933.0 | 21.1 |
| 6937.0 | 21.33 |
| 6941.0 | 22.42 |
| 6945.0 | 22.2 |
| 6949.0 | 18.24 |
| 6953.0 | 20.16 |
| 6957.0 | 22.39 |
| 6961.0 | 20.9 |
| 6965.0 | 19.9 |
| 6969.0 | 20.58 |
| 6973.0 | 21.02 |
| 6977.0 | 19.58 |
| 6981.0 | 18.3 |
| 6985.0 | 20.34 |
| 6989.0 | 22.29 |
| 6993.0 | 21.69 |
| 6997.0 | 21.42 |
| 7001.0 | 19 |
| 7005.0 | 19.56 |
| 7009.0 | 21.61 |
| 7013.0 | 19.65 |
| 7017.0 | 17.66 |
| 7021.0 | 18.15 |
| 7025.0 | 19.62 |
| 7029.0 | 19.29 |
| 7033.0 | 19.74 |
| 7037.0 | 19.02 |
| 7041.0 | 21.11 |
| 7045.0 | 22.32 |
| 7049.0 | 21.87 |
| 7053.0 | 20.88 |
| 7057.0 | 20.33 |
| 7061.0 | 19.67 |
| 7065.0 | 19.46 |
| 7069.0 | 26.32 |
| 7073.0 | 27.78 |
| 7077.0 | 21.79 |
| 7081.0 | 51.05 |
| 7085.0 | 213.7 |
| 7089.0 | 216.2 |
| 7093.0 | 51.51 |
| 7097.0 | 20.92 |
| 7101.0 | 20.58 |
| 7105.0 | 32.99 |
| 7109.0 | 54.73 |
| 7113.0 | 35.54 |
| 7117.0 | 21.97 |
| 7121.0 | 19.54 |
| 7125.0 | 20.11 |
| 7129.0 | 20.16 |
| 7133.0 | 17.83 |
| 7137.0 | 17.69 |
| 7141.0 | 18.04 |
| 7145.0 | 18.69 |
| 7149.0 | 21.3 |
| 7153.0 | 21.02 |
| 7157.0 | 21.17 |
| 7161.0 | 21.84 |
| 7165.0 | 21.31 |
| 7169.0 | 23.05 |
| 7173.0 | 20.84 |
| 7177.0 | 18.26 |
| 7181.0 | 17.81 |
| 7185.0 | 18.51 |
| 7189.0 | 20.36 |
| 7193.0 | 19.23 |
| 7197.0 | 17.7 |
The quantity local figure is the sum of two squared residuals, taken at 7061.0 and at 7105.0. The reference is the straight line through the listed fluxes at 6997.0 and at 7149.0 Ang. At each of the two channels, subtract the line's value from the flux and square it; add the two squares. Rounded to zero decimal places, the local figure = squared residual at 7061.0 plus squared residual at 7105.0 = 139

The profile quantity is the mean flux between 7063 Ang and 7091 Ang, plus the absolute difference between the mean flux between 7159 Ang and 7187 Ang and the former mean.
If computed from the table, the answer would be 144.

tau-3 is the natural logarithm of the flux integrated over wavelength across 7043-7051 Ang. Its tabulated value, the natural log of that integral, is 5.17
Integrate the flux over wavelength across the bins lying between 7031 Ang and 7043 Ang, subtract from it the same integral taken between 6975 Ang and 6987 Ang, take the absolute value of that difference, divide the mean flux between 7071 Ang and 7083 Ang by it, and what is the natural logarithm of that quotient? 1.6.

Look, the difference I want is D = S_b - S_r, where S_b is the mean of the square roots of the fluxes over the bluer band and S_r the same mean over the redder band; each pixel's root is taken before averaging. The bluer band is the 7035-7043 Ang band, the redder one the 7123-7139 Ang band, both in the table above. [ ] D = 0.13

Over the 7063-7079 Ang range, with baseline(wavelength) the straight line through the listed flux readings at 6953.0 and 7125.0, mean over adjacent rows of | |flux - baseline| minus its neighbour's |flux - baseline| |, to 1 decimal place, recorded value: 4.3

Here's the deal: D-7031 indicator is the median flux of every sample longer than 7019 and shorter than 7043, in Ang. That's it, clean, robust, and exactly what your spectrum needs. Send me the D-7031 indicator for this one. 19.5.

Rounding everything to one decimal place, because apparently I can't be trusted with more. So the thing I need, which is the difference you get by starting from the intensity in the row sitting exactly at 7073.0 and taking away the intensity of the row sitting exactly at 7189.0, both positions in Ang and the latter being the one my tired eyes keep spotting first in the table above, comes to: 7.4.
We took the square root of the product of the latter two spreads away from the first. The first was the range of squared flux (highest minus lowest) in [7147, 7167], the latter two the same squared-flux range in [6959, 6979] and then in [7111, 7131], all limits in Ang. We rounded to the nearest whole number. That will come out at -192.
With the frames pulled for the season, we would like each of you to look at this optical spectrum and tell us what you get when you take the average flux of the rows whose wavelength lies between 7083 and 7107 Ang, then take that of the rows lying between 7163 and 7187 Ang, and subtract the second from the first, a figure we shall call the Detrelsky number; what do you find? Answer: 73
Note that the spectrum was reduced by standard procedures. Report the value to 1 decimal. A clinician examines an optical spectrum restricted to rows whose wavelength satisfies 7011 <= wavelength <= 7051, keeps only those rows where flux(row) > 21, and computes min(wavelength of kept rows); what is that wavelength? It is 7041.0 Ang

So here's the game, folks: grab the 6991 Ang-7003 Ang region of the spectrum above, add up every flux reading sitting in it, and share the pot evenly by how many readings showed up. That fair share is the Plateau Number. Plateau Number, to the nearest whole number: 21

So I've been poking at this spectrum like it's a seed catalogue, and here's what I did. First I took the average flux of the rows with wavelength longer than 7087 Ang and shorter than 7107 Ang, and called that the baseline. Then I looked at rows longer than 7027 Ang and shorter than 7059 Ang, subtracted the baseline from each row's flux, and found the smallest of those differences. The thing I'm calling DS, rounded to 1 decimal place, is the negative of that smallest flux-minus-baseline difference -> 49.4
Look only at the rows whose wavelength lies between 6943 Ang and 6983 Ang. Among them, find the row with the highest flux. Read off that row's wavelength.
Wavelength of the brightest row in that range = 6957.0 Ang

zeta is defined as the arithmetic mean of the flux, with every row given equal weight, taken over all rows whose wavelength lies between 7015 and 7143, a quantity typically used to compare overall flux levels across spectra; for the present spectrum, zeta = 36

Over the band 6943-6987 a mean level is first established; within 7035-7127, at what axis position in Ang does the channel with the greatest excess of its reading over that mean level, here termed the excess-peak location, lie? 7089.0 Ang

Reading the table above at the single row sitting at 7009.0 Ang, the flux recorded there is 21.61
